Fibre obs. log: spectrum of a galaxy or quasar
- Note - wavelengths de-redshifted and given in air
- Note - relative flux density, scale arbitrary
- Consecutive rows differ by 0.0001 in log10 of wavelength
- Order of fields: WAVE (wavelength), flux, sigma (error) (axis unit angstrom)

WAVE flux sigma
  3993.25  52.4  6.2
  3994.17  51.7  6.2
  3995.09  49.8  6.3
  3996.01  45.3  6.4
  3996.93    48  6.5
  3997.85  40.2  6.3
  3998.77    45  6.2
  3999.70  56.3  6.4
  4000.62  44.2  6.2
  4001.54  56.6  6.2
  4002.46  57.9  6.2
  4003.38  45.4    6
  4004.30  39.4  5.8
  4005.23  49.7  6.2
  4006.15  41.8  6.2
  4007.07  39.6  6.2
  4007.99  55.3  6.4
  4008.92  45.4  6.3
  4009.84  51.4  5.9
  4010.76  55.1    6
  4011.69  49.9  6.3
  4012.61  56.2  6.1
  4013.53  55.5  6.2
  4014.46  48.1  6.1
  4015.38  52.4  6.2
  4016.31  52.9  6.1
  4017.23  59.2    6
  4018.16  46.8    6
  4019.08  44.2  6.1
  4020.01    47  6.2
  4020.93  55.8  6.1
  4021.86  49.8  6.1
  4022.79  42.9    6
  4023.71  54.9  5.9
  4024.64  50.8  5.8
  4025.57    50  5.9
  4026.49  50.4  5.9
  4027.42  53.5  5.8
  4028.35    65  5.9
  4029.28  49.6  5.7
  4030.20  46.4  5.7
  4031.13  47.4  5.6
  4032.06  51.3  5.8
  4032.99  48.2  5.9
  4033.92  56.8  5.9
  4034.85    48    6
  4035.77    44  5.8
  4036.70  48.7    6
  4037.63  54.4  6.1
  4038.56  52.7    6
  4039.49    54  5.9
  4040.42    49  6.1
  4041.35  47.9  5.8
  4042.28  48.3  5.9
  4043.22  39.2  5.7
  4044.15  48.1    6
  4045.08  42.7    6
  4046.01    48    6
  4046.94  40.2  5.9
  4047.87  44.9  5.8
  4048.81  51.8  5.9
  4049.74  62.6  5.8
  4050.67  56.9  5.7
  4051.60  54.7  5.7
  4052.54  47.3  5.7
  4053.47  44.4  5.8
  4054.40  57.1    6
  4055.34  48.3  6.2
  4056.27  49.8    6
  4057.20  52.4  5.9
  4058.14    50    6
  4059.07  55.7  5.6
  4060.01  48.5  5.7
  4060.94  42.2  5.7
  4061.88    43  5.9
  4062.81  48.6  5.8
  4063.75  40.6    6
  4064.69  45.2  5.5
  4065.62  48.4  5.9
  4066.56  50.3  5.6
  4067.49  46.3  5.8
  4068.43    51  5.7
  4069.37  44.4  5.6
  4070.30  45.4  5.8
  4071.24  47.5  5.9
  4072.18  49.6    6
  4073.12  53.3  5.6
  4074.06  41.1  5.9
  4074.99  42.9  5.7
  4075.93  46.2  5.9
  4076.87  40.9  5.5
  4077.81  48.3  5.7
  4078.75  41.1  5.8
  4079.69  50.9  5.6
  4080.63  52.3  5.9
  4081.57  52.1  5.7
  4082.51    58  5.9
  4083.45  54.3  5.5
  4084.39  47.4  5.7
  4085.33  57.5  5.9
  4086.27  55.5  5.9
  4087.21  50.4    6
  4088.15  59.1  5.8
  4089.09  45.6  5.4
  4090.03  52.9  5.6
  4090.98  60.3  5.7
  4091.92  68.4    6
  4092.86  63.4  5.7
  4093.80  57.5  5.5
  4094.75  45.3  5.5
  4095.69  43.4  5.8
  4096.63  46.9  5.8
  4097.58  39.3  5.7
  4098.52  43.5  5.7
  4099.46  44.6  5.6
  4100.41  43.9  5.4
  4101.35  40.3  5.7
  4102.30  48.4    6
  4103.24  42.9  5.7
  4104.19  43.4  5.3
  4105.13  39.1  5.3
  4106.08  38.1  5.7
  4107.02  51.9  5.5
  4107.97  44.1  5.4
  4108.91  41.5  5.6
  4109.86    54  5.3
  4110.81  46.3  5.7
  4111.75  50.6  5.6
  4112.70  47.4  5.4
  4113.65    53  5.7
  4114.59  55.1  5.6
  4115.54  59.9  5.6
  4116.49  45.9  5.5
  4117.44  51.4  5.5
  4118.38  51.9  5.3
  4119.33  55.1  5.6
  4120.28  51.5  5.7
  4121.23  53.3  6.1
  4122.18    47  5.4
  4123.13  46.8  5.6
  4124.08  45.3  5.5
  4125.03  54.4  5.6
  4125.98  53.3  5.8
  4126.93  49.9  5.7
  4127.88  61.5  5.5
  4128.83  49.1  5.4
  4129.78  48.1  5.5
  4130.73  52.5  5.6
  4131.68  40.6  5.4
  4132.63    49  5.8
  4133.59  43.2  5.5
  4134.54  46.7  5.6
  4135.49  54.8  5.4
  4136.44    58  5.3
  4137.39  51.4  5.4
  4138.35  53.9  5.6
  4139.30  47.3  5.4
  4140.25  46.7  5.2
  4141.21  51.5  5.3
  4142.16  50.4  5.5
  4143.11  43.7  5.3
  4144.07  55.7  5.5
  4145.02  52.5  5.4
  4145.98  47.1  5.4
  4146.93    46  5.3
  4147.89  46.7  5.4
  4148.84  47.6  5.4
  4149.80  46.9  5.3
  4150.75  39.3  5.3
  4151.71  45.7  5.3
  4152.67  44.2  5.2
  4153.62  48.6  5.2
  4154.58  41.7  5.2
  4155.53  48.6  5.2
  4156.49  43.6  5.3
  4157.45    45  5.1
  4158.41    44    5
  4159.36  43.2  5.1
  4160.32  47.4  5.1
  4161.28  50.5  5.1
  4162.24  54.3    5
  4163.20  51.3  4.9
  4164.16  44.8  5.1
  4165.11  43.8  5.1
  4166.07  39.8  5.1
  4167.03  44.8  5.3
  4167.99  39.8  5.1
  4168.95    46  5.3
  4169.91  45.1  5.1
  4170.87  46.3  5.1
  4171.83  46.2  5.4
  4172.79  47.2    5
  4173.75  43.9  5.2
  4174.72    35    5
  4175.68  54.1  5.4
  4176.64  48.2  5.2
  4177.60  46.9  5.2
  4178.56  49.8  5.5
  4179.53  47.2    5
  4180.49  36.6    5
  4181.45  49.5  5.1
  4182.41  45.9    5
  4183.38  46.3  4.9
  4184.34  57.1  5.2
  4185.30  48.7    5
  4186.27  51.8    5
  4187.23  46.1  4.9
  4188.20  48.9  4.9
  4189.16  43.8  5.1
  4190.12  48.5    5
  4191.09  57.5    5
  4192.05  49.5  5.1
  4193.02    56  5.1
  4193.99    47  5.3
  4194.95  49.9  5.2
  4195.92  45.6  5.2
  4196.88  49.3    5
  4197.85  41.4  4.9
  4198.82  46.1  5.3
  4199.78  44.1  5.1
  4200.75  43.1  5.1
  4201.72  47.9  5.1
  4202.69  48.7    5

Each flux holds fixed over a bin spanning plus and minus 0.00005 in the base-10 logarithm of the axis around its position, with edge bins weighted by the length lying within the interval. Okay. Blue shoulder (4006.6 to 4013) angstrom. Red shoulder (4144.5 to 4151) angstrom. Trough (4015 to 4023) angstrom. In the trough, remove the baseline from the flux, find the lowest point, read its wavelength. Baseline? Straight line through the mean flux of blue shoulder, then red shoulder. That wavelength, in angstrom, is 4022.79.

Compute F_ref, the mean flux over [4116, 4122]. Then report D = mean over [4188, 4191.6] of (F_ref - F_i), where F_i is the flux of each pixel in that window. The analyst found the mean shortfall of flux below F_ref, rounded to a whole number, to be 2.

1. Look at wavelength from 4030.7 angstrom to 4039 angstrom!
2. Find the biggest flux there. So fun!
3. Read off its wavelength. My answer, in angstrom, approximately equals 4033.92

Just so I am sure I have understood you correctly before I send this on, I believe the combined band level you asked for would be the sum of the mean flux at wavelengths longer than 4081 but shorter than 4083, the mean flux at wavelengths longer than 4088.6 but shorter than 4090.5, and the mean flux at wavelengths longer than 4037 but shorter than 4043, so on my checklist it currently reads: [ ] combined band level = 155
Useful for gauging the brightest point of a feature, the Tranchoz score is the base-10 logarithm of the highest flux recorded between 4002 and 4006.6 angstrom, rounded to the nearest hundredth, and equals 1.76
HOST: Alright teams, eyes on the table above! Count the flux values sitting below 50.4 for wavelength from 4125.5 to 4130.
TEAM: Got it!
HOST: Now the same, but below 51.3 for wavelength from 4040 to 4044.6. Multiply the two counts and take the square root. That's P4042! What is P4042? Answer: 3.9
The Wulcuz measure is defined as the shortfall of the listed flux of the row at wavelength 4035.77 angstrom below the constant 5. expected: -39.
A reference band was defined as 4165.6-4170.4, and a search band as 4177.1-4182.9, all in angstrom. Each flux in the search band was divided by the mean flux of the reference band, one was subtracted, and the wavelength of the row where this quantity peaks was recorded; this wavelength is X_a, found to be 4178.56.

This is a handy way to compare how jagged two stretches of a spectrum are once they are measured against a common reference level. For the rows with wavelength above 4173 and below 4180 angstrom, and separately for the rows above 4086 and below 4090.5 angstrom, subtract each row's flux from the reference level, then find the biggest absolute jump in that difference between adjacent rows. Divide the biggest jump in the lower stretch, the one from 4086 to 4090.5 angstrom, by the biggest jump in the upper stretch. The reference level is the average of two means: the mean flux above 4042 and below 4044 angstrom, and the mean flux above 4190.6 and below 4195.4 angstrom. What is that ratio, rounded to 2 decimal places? 0.71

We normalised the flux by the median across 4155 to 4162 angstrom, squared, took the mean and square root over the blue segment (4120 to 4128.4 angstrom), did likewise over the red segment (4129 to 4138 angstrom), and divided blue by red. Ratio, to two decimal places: 1.04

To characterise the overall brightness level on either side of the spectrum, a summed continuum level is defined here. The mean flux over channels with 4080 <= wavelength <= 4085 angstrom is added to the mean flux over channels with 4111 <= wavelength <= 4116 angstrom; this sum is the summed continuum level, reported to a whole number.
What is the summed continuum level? 106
